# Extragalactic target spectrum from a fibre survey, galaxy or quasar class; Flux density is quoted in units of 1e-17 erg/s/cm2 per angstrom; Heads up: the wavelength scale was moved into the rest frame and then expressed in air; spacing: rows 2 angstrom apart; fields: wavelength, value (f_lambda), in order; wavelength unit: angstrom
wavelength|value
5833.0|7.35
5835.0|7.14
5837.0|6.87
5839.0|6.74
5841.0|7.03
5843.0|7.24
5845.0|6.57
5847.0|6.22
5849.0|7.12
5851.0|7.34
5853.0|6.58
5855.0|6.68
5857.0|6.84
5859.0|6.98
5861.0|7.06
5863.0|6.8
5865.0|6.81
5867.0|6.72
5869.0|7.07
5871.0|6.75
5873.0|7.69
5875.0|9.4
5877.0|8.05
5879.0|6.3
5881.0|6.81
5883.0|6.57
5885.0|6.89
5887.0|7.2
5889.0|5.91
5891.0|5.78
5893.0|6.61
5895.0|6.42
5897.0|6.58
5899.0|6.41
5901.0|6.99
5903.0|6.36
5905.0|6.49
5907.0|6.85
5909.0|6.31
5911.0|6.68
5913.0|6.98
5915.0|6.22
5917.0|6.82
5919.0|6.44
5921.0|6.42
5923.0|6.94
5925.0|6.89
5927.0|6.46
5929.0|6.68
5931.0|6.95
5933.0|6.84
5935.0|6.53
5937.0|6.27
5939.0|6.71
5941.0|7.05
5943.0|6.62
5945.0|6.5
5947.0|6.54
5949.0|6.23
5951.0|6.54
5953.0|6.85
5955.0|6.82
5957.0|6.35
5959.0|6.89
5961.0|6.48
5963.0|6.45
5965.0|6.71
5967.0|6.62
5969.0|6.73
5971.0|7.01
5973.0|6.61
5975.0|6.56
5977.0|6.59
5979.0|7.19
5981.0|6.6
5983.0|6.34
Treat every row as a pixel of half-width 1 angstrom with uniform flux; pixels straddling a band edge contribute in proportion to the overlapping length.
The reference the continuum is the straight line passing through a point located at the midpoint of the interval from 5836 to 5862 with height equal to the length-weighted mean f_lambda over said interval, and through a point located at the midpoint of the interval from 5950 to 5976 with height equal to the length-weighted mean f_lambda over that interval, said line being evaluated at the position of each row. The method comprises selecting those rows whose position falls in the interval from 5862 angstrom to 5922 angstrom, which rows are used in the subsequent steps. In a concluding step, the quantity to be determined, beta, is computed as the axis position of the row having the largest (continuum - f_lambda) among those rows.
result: 5891.0 angstrom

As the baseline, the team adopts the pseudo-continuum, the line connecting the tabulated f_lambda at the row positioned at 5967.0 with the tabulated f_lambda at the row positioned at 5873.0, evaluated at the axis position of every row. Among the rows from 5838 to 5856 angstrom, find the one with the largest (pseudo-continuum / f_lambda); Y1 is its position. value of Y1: 5847.0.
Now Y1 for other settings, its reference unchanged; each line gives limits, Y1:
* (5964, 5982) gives 5967.0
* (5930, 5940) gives 5937.0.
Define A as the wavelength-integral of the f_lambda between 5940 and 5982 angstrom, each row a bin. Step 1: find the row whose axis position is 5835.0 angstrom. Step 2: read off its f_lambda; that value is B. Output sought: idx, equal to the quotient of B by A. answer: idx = 0.026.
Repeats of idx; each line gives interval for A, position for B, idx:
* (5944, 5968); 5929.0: 0.042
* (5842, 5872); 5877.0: 0.039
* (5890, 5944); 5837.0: 0.019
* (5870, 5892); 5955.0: 0.044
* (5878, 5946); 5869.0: 0.016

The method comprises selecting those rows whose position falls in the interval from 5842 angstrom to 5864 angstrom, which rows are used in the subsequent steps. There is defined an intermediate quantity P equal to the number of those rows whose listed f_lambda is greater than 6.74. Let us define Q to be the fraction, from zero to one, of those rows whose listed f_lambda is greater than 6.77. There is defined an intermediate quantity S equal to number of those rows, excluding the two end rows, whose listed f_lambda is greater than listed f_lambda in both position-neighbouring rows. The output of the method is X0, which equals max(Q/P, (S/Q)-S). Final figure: 1.1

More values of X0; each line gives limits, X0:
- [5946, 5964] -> 4.0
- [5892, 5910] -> 10.5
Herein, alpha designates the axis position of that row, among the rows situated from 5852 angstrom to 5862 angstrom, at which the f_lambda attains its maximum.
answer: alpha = 5861.0 angstrom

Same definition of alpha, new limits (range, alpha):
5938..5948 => 5941.0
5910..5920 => 5913.0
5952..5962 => 5959.0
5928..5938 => 5931.0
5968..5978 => 5971.0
